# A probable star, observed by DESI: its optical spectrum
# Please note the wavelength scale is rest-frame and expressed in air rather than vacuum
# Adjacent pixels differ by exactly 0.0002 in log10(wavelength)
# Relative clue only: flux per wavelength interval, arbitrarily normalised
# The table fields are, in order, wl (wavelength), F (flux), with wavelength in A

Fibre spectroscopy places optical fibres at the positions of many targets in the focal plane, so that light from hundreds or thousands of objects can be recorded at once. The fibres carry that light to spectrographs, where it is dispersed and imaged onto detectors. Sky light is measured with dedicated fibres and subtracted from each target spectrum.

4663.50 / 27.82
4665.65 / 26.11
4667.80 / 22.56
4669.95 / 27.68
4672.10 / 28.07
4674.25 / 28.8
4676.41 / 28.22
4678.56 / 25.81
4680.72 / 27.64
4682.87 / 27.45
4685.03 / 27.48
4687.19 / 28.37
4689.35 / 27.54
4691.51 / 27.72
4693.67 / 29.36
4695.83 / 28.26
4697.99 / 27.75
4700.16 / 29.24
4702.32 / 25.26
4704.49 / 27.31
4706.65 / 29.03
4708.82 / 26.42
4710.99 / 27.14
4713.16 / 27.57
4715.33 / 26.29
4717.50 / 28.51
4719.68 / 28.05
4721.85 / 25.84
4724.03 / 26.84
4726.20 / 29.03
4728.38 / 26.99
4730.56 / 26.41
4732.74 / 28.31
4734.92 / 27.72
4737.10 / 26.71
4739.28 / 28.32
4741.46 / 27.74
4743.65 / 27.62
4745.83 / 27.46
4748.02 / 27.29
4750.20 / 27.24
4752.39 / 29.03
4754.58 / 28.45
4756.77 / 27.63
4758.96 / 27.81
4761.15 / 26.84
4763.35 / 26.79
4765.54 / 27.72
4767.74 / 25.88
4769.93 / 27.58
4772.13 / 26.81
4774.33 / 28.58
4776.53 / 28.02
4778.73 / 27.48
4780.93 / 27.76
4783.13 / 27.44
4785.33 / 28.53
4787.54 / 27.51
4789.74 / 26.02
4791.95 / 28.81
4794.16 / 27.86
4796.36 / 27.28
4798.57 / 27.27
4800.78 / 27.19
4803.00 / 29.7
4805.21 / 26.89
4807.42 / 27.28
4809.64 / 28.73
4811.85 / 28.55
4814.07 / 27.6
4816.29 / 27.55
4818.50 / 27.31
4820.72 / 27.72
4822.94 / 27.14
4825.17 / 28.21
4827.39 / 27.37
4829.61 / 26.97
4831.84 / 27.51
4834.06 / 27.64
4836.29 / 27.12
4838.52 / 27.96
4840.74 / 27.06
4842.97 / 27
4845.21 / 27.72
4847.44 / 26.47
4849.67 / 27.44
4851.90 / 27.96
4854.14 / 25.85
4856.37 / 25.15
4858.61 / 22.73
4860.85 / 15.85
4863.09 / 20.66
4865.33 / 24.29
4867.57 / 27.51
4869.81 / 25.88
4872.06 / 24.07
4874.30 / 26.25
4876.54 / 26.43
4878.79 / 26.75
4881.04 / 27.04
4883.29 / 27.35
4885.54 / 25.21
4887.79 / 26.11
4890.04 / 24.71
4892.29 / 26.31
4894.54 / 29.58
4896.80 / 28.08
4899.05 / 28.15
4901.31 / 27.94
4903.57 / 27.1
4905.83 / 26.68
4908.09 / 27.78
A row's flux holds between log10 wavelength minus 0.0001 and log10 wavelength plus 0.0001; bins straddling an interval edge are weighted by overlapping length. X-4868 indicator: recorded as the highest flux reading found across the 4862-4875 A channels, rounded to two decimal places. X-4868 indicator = 27.51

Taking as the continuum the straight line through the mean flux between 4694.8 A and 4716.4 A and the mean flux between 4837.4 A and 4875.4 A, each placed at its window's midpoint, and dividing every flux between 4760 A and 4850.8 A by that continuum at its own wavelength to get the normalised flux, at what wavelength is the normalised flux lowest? 4767.74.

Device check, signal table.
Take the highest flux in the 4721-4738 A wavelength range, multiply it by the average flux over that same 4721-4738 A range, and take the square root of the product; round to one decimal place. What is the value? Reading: 28.1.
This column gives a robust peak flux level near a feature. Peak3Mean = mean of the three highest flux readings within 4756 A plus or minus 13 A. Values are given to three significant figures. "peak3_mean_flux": 28.4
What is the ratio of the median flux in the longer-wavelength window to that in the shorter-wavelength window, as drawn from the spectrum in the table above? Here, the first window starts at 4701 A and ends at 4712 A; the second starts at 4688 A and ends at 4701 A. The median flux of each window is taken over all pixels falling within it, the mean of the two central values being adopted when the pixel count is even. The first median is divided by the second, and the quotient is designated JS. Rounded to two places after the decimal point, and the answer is 0.97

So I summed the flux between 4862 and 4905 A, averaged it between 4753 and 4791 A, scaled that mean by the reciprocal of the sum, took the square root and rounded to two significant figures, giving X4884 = 0.23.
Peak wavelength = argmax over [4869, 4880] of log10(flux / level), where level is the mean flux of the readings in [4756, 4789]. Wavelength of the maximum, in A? 4878.79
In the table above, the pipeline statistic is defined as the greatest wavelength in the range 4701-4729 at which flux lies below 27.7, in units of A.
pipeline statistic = 4728.38 A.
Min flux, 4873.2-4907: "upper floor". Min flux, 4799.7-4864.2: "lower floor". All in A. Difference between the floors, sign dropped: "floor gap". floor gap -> 8.9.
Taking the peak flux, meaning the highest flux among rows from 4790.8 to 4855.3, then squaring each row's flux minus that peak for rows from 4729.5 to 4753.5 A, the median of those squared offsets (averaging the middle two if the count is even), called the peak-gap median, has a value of 4.3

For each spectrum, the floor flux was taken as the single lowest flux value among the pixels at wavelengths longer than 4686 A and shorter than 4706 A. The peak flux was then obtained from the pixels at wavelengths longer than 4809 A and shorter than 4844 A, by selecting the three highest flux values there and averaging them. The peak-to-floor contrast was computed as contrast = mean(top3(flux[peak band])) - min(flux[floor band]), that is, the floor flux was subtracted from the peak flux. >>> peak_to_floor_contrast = 3.24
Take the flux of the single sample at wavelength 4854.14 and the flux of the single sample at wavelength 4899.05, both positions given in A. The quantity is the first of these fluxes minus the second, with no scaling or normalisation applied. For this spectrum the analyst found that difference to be -2.30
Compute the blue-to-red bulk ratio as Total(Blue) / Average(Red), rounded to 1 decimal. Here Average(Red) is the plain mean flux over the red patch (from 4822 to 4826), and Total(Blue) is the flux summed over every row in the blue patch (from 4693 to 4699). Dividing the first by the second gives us 3.1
